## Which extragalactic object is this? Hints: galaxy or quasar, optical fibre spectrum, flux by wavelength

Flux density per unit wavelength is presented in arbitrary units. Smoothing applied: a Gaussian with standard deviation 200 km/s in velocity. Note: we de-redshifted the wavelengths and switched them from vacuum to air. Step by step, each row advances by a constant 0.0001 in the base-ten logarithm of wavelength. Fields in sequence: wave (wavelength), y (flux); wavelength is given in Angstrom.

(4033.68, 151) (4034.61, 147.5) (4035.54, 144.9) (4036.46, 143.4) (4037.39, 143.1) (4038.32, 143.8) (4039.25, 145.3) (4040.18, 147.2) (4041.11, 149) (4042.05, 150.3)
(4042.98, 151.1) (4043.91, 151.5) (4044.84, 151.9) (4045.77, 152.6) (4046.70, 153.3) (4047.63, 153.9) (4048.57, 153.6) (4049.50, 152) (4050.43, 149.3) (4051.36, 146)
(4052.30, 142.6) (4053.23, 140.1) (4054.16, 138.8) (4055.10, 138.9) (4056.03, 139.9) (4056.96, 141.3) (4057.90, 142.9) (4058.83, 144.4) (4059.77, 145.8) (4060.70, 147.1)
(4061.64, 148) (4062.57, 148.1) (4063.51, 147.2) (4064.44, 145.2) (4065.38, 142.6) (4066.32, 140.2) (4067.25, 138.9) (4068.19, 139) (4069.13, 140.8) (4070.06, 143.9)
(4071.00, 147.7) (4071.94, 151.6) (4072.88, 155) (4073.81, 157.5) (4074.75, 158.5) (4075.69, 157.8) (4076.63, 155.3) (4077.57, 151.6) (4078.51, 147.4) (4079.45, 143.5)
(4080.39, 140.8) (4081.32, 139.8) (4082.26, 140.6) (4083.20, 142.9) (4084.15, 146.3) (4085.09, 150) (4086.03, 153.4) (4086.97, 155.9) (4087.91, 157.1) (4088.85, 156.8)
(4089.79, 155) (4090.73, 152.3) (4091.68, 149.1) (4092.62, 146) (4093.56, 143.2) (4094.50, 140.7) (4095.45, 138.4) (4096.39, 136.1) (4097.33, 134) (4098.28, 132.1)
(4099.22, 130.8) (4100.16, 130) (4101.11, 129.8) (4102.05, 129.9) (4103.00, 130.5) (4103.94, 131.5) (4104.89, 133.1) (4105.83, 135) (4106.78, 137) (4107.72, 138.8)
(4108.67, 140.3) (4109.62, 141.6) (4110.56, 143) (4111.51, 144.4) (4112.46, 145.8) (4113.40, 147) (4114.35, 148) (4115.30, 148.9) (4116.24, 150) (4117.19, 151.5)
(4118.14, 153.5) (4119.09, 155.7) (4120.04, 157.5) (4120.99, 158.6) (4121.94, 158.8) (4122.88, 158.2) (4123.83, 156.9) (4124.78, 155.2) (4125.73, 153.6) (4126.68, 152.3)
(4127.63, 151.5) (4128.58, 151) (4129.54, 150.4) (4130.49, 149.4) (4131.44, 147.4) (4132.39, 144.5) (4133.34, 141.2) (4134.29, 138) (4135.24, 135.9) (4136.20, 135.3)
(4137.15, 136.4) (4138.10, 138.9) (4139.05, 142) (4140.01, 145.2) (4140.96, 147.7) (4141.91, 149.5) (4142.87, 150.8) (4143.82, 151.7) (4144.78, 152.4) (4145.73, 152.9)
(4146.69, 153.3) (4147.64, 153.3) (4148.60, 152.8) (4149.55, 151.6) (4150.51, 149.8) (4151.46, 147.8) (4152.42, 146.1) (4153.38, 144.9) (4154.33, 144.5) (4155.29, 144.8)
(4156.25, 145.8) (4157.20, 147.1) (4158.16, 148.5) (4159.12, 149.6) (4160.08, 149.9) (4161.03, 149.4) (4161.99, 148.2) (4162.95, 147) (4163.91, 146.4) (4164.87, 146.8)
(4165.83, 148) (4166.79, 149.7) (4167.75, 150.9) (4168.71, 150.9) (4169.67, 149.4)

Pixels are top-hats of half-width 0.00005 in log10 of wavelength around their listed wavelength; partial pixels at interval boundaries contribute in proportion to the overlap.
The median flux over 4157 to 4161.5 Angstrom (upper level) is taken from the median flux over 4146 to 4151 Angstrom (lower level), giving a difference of 3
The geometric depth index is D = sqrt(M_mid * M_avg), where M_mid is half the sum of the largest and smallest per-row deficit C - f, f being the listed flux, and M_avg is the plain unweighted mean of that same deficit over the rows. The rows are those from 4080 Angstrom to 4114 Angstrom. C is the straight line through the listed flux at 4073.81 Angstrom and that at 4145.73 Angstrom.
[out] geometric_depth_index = 14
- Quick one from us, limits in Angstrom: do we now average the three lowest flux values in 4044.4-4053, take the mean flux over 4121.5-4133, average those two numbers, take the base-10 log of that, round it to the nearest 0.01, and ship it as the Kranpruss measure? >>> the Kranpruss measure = 2.17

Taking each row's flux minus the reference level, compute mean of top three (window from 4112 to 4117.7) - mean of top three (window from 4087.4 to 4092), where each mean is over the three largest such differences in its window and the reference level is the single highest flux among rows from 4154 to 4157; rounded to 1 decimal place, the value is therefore -6.2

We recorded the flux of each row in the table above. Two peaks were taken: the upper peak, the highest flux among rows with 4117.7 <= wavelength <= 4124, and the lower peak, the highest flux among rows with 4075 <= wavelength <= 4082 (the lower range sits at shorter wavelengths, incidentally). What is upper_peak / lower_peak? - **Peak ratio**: 1.01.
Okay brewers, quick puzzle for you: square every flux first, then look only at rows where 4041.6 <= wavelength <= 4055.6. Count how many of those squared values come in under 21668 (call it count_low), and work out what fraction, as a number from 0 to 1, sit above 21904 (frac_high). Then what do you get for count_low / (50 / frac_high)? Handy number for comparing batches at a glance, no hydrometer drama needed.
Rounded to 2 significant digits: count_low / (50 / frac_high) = 0.067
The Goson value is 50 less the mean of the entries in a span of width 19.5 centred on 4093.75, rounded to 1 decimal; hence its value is -92.7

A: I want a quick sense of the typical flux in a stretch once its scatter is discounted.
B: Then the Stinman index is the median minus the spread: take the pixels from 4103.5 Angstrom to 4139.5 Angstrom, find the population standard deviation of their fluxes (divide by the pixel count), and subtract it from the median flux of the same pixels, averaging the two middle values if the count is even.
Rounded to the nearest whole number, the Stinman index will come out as 139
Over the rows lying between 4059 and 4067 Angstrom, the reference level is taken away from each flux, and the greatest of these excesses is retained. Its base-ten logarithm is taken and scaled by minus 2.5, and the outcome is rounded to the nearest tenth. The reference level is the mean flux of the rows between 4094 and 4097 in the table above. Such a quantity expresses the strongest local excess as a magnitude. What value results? -2.5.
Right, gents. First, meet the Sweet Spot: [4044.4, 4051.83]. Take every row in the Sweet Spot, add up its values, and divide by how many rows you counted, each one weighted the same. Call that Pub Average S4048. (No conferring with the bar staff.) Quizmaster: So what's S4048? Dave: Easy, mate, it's 152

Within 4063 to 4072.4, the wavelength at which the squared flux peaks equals 4071.94 Angstrom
